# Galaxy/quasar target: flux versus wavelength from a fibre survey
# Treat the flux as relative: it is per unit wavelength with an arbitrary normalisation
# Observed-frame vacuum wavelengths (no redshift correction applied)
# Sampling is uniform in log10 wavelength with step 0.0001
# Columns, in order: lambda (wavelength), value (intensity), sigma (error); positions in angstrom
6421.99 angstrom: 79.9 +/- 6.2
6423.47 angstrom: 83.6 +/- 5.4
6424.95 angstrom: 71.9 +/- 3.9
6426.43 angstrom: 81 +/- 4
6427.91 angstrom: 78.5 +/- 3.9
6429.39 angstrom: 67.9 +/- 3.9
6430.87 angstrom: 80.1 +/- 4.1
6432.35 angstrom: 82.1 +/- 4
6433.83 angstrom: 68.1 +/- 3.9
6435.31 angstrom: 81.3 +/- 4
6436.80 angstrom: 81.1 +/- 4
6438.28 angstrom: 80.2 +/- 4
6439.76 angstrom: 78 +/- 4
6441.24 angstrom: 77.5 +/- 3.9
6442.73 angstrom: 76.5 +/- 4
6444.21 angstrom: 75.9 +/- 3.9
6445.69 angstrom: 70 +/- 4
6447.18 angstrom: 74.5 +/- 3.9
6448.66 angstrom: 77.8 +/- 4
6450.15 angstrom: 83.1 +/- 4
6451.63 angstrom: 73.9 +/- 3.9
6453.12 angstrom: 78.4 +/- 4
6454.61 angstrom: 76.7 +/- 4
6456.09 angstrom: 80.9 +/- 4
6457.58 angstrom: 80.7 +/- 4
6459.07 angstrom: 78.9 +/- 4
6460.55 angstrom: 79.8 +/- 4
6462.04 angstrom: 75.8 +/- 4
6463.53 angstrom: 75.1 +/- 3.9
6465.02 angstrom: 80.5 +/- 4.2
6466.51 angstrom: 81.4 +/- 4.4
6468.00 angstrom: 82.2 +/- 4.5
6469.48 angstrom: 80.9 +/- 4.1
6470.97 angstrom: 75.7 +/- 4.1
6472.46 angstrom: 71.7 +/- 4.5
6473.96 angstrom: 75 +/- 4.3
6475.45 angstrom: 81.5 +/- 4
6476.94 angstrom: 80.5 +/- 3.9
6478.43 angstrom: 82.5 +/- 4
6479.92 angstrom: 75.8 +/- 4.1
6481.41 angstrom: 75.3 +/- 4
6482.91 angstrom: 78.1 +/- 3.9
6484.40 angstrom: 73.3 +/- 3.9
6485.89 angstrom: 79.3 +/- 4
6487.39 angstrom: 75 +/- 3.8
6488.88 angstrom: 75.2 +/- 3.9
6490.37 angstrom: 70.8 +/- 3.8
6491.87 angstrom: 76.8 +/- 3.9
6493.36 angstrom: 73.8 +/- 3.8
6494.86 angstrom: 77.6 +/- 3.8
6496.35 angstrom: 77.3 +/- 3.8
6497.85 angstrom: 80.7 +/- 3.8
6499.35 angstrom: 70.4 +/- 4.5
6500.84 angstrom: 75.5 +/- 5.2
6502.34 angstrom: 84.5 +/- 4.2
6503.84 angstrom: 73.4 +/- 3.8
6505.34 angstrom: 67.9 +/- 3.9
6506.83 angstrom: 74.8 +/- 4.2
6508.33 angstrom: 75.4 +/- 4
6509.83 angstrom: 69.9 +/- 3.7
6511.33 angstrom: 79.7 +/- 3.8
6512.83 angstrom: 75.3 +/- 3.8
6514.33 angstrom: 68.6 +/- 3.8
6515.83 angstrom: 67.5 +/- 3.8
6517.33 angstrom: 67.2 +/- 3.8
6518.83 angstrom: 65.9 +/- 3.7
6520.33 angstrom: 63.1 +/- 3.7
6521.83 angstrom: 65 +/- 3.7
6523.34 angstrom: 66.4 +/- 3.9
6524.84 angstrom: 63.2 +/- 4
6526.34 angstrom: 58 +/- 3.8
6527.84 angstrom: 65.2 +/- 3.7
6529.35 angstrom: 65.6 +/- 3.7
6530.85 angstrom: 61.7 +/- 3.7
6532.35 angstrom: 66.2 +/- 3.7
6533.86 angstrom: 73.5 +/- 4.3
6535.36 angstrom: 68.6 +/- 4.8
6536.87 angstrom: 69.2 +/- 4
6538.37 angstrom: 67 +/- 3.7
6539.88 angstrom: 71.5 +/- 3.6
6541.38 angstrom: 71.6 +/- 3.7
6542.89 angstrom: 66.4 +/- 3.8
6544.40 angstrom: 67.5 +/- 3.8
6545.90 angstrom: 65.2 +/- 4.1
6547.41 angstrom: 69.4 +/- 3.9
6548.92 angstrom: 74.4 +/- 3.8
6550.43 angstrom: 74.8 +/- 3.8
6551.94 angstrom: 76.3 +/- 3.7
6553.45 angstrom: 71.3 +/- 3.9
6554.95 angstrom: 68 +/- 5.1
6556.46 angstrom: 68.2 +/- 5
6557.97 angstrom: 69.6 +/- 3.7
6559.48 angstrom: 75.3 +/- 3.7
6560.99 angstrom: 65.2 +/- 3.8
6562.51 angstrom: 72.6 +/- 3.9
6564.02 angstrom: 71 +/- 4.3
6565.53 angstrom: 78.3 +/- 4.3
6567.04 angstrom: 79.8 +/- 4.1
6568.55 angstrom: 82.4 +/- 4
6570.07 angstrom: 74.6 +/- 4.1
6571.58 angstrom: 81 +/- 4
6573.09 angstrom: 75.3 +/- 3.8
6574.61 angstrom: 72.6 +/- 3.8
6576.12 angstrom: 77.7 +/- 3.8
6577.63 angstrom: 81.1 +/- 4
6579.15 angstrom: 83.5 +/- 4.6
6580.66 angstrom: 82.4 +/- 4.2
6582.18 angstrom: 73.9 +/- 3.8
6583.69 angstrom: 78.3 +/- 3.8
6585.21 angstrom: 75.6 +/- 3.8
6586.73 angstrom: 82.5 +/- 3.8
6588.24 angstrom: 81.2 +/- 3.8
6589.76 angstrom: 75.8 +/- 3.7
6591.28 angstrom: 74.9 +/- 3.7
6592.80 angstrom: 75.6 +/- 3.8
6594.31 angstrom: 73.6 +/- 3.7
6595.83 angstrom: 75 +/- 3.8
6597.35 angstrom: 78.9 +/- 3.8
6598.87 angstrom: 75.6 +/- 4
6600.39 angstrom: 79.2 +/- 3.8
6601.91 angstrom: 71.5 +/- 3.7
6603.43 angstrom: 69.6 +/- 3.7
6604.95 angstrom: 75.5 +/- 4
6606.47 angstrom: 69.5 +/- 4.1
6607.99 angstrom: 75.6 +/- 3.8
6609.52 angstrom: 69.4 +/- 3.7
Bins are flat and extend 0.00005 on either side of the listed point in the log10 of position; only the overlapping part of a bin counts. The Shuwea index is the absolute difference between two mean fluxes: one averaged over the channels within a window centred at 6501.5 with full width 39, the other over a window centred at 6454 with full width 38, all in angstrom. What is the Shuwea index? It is 4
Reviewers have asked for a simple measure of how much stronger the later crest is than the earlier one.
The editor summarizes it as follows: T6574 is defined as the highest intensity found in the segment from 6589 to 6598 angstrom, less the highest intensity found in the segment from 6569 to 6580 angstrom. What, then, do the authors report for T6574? -5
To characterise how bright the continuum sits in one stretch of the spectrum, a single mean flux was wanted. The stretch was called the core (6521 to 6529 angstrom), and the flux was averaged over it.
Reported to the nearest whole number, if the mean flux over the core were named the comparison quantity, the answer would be 64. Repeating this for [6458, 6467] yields 79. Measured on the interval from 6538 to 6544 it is 69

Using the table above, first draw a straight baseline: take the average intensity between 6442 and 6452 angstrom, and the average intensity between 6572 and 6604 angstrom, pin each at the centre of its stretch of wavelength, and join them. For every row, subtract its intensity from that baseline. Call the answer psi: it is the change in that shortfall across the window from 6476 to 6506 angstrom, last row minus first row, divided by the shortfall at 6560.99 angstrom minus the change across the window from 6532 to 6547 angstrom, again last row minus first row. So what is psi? 1.2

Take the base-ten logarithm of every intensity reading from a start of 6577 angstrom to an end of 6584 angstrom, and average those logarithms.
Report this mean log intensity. 1.90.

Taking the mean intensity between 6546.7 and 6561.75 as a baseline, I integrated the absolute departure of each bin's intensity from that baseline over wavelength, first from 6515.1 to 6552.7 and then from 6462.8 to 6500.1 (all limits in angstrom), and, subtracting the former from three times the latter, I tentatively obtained 481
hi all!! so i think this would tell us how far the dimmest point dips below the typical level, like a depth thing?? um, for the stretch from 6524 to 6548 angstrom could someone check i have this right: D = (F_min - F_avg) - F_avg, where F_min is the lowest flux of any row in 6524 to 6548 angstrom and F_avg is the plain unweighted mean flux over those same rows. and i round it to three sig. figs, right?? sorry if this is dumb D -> -75.7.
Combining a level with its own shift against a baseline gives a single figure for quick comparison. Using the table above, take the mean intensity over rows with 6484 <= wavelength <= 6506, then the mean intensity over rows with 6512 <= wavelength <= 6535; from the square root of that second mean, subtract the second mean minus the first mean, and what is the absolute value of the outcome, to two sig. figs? 17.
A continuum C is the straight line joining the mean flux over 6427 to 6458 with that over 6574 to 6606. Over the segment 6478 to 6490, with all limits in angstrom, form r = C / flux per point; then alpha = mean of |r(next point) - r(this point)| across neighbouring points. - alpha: 0.047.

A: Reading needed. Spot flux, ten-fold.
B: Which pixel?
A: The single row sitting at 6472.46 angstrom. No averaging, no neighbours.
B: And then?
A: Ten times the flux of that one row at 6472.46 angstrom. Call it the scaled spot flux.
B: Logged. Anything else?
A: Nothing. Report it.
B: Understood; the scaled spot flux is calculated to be 717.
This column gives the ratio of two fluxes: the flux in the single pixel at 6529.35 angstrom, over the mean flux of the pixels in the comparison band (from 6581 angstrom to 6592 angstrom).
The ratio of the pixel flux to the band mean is 0.85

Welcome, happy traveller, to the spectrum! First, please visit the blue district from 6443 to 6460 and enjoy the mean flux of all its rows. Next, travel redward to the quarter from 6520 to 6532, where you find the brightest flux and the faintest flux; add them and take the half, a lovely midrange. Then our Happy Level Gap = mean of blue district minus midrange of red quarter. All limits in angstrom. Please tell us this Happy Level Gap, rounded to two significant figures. 15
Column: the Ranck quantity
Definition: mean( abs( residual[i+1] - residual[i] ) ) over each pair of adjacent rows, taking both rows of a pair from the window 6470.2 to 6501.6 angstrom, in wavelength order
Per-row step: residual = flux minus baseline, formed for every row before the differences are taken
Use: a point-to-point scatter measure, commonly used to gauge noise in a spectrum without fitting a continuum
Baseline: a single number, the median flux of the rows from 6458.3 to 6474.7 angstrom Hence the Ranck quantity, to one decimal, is 3.9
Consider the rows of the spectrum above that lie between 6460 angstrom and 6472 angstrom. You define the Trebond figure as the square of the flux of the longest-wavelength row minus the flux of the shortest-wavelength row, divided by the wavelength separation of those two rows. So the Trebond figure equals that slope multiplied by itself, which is 0.15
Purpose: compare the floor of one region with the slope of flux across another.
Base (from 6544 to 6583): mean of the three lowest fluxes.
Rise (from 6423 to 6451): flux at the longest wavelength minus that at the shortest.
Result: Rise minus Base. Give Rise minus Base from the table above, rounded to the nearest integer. -66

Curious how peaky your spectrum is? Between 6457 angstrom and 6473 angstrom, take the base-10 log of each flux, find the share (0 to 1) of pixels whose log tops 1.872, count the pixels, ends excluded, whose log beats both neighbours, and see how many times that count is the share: 2.2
